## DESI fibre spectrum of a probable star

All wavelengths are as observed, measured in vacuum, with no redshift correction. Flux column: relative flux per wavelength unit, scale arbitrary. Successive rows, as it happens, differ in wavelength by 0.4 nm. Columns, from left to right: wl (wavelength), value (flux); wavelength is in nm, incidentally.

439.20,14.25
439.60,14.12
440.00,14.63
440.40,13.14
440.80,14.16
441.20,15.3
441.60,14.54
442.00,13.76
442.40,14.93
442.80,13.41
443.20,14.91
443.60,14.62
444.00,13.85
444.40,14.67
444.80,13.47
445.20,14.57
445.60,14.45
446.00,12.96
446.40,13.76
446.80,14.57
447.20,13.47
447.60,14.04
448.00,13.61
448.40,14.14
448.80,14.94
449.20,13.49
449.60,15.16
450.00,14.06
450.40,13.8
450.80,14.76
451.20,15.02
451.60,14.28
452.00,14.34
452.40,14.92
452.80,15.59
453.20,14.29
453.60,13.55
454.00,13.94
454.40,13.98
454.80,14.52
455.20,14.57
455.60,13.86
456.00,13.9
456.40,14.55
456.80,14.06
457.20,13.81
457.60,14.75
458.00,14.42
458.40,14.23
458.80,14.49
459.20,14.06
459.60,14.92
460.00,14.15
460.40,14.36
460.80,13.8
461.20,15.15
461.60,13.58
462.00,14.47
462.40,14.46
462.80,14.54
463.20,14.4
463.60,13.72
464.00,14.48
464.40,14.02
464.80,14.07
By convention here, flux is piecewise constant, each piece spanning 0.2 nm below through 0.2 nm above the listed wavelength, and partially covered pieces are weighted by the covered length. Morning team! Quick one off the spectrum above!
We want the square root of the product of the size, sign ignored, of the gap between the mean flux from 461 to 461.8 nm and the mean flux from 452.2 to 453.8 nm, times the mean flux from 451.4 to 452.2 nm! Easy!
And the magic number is 1.78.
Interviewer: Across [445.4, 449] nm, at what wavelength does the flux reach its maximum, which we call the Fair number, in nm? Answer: 448.80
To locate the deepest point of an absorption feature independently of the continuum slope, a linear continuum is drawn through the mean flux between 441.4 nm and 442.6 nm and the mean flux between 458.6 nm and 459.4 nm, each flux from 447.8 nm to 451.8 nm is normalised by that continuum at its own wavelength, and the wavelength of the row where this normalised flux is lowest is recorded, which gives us 449.20 nm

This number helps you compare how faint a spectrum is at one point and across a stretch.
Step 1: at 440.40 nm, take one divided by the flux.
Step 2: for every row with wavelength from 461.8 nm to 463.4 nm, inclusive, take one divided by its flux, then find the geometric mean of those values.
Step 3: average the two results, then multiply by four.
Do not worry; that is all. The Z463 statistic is 0.290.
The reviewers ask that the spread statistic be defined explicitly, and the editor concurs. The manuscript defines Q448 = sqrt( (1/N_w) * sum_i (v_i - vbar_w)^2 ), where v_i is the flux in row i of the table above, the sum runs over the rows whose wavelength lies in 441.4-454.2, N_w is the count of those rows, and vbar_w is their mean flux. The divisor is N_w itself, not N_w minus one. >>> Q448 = 0.61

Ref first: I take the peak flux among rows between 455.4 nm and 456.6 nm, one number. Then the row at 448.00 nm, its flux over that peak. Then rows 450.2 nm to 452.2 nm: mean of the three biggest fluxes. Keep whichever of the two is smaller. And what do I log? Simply 0.935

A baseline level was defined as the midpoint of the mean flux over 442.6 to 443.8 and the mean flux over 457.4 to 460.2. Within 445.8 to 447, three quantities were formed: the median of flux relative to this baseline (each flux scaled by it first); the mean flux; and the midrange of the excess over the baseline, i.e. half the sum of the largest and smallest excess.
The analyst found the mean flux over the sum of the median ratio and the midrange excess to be 39.3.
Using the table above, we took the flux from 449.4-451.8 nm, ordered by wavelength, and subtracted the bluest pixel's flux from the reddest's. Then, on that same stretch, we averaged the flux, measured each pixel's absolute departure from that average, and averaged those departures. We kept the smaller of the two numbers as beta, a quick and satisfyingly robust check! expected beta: -0.9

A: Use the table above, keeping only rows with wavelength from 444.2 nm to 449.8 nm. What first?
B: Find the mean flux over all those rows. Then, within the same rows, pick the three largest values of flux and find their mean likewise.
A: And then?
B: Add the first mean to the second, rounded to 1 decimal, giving 29.0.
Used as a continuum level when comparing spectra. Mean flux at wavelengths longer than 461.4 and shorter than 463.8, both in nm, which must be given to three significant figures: 14.2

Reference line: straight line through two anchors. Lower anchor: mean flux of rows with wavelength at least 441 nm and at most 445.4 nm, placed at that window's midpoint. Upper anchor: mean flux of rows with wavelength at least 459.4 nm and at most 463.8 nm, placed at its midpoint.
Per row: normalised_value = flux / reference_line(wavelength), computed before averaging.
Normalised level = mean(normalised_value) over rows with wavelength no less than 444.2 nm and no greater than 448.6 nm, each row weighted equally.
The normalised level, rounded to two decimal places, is 0.97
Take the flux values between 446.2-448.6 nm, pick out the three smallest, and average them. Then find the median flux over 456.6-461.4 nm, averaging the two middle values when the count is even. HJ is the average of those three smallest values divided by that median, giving 0.952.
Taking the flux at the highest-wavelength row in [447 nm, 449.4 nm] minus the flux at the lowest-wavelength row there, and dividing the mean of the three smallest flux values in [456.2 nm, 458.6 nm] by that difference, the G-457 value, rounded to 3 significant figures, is 702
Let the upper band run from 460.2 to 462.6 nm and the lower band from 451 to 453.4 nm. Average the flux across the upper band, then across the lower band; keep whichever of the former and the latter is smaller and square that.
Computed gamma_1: 204.6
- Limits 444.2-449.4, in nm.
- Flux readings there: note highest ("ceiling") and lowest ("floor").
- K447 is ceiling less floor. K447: 2.0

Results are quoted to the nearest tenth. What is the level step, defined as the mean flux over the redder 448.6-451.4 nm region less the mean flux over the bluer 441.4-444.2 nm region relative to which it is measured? 0.2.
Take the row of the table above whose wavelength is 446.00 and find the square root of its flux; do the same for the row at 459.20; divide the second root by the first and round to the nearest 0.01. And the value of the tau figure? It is 1.04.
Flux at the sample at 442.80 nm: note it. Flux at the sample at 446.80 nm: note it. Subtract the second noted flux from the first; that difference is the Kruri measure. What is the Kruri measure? -1.2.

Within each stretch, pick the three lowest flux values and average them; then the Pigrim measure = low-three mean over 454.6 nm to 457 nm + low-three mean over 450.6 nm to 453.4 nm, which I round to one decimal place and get 28.2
